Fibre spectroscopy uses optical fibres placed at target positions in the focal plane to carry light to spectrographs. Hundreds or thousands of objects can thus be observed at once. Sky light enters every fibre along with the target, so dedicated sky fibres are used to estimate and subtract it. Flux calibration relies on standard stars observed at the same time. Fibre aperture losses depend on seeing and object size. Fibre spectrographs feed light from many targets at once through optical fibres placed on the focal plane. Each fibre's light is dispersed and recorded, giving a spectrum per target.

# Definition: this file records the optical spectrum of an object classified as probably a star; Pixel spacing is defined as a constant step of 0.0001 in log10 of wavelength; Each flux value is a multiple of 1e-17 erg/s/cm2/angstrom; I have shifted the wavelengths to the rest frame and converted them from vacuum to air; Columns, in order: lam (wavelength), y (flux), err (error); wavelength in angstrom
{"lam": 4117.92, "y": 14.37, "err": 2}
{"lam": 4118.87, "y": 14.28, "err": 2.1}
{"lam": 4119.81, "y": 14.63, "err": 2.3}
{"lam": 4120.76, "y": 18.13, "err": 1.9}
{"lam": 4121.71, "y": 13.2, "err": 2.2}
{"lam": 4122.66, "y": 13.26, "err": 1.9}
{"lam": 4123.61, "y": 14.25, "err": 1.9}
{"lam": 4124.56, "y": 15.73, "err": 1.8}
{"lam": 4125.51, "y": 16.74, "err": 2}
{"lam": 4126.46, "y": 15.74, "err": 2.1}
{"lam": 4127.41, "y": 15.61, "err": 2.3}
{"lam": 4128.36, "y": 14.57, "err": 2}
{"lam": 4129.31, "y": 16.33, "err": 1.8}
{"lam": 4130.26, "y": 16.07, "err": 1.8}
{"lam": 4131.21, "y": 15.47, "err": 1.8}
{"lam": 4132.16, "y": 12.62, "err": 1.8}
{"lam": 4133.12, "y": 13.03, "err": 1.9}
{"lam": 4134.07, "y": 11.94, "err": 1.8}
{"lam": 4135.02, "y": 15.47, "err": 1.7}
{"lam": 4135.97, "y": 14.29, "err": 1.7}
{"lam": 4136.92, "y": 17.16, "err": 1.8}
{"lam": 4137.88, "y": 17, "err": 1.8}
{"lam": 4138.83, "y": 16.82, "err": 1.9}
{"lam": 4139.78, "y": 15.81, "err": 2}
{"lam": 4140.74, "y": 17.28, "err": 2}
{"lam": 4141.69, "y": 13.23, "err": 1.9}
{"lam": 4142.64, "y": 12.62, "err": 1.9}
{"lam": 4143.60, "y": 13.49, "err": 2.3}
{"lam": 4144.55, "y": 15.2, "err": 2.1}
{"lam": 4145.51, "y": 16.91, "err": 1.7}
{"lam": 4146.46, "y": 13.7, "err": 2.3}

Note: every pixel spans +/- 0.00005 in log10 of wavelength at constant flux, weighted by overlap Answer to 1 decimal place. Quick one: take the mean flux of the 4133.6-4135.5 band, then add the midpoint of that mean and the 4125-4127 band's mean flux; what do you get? 28.7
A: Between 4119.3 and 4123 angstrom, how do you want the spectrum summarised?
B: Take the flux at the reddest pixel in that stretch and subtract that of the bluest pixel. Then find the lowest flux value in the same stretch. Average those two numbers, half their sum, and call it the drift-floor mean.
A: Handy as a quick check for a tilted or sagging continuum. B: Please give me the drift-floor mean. 5.9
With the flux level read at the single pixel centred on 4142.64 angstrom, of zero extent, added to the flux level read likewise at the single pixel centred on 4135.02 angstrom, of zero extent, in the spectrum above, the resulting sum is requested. 28.1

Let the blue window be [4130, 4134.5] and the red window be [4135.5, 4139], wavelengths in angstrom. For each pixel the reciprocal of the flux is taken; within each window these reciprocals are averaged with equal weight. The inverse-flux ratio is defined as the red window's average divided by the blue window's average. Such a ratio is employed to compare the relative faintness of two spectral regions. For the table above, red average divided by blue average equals 0.84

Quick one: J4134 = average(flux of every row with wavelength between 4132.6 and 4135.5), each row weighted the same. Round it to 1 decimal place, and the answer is 13.5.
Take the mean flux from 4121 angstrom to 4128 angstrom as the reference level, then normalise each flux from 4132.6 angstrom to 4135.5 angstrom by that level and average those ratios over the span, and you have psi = 0.90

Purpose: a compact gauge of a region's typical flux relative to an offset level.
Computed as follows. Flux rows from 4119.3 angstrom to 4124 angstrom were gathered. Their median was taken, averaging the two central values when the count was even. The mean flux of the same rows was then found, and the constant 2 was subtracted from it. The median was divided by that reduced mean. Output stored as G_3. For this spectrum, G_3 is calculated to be 1.12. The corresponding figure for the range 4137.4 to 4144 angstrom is 1.20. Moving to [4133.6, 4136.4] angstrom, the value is 1.20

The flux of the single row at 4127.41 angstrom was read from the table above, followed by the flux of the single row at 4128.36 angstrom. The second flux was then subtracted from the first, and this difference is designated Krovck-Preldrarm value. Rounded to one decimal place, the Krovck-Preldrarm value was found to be 1.0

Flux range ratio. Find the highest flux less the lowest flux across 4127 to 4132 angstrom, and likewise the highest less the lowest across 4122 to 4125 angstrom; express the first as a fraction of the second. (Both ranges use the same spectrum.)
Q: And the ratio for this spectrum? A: 0.71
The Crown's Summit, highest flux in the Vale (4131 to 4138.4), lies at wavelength 4136.92 angstrom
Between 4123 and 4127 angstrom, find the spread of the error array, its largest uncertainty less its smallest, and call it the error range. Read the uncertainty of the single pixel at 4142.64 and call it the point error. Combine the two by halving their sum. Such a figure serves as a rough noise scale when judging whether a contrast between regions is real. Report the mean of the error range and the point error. 1.10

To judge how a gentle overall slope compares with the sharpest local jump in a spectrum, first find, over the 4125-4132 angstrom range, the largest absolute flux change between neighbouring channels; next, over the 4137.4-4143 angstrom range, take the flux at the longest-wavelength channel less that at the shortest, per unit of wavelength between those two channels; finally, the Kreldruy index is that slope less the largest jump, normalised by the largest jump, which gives -1.5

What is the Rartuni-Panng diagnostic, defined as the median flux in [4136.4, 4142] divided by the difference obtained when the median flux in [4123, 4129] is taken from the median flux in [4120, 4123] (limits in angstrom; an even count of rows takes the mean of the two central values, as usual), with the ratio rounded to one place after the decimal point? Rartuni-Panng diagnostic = -7.0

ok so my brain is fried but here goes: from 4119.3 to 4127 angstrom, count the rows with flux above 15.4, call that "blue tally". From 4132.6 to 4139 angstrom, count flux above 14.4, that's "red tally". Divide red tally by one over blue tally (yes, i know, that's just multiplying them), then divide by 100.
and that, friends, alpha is 0.16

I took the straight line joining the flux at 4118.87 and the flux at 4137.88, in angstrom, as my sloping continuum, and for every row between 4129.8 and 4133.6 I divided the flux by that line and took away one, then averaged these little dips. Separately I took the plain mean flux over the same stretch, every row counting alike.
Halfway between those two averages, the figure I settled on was 7.1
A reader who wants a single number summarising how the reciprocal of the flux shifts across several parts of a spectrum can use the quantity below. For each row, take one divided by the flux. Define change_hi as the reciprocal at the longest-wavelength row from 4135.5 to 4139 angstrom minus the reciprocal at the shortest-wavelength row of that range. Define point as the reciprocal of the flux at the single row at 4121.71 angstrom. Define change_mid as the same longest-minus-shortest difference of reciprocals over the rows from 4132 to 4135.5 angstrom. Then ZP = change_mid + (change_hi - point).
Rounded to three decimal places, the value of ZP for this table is -0.101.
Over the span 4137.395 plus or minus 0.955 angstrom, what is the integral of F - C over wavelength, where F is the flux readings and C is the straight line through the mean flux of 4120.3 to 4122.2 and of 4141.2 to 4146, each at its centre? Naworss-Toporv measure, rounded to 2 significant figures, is 4.6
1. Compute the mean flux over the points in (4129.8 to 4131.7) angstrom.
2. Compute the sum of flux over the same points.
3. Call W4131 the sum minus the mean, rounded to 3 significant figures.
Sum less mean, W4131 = 15.8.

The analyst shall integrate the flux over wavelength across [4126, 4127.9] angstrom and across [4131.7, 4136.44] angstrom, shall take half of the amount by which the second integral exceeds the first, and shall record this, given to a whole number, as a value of 17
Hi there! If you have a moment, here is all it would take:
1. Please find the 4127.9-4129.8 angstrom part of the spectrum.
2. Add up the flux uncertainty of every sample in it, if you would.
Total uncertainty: 3.8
